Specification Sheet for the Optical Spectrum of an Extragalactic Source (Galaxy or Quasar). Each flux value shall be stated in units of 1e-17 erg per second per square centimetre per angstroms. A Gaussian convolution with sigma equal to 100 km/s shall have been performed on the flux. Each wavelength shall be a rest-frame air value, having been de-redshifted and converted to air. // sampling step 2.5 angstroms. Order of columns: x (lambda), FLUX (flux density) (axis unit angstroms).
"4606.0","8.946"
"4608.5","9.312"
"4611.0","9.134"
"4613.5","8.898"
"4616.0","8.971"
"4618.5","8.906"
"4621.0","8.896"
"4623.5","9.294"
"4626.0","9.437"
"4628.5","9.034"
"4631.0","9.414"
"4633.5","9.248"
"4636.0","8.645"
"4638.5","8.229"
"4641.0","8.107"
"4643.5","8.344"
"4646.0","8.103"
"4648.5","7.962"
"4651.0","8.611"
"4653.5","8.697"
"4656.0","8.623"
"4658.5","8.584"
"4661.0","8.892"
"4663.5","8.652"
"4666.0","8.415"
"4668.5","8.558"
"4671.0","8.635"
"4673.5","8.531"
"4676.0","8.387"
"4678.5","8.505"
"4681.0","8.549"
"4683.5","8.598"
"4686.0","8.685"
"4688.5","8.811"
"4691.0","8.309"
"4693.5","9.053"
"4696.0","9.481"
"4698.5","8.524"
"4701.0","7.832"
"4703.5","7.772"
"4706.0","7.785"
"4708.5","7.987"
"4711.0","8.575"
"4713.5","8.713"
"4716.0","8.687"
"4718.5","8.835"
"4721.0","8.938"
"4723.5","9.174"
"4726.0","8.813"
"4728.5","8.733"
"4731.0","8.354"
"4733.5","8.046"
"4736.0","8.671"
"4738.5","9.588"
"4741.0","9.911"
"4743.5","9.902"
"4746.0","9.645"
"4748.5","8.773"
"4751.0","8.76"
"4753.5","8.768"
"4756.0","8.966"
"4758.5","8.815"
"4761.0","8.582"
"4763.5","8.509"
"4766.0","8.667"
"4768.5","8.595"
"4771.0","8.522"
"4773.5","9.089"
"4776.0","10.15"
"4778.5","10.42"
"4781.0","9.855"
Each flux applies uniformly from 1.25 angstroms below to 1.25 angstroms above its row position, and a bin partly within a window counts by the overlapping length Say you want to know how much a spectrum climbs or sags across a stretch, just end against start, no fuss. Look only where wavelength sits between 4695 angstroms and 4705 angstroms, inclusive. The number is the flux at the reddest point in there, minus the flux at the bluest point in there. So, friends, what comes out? -1.71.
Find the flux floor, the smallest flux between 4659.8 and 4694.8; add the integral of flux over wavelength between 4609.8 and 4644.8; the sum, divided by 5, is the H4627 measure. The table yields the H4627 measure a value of 63.9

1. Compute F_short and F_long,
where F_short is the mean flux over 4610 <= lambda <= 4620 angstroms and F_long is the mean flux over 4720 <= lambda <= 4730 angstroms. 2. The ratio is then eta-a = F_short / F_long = 1.01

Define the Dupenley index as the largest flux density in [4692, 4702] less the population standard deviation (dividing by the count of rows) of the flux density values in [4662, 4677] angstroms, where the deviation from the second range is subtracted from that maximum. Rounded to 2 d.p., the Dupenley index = 9.38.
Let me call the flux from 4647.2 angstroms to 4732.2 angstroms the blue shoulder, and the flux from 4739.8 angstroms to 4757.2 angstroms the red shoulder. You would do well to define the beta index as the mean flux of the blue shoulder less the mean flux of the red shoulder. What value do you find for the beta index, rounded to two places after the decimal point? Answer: -0.68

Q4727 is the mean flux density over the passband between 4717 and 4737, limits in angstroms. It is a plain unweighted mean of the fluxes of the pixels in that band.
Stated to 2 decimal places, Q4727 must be 8.70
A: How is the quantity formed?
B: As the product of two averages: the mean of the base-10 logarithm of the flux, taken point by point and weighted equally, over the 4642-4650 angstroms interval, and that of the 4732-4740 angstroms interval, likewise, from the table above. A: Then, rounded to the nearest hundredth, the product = 0.86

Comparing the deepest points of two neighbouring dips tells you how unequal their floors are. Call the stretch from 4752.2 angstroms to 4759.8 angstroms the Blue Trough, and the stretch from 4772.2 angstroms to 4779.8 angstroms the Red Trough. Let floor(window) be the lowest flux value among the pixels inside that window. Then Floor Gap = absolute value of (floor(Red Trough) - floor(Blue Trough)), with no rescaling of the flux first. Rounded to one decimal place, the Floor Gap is 0.3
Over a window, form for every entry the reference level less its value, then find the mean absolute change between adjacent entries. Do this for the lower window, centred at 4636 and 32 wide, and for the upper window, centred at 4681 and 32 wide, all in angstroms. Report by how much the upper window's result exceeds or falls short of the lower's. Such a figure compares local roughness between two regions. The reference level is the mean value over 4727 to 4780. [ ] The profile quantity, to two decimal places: -0.11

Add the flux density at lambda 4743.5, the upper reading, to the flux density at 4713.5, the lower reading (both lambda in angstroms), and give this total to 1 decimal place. 18.6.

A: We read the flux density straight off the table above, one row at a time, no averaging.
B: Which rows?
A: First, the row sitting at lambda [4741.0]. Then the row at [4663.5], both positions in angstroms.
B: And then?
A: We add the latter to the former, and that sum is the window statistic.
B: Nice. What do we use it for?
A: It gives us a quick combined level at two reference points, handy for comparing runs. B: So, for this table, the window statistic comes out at 18.6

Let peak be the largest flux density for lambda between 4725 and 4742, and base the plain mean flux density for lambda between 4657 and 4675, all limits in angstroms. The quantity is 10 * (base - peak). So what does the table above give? -13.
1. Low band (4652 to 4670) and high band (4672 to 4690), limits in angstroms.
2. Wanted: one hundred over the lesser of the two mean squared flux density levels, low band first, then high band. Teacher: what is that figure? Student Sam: 1.36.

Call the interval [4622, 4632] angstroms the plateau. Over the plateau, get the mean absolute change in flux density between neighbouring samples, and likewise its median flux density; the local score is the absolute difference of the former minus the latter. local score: 9.0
